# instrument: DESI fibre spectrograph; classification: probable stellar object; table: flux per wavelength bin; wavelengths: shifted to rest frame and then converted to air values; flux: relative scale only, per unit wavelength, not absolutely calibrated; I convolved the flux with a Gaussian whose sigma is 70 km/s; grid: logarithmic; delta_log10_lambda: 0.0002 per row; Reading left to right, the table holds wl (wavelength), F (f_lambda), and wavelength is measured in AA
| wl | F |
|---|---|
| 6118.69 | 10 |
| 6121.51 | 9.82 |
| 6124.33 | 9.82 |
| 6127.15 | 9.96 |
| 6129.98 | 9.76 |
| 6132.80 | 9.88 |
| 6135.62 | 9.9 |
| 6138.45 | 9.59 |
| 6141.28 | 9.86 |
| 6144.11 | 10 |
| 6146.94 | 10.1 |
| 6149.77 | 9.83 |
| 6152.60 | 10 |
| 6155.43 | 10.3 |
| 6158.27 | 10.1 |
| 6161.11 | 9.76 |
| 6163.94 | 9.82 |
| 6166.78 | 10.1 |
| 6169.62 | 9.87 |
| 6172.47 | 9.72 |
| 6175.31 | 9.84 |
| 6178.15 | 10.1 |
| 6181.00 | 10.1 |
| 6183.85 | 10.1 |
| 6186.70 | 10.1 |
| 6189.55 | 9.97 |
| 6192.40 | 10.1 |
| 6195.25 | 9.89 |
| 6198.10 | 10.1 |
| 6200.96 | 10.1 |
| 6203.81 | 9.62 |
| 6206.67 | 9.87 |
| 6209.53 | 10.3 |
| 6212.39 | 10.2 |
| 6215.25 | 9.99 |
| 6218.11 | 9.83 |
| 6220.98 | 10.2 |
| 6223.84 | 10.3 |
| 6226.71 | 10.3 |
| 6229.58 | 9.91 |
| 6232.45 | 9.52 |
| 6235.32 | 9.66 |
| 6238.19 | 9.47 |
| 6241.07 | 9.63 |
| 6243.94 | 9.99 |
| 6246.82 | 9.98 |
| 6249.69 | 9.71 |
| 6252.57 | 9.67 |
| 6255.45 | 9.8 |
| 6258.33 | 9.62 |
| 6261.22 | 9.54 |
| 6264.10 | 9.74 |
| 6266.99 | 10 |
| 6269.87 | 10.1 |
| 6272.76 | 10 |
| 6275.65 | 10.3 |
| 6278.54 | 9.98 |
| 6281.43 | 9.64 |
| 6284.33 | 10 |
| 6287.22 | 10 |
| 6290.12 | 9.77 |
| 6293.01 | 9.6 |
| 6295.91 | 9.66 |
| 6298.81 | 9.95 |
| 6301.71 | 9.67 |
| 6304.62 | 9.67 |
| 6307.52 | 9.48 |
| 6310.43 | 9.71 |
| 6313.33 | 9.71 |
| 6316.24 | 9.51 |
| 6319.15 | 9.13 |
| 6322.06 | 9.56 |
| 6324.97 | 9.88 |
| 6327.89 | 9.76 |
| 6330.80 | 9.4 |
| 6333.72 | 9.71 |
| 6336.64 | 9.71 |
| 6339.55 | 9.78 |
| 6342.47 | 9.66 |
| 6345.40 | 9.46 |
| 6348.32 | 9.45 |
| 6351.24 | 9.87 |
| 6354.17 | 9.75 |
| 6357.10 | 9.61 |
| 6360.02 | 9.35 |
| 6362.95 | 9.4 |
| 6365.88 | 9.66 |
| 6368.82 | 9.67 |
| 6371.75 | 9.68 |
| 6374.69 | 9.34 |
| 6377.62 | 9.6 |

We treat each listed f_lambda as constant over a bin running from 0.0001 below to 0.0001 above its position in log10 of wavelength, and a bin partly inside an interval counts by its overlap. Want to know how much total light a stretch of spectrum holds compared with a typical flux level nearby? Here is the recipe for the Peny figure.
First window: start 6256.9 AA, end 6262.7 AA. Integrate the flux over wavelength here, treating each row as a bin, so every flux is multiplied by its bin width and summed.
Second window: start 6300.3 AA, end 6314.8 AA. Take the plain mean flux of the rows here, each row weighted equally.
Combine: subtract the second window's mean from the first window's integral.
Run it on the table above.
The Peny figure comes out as 46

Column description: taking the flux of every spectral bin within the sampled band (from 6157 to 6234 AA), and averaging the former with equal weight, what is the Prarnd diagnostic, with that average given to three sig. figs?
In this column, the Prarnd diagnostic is 9.99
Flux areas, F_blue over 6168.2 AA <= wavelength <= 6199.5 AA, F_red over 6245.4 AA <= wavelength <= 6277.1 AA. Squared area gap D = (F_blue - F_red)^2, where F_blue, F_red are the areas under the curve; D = 0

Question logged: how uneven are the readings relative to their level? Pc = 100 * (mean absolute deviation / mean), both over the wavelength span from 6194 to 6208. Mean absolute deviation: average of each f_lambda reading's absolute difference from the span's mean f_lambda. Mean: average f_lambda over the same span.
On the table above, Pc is 1.48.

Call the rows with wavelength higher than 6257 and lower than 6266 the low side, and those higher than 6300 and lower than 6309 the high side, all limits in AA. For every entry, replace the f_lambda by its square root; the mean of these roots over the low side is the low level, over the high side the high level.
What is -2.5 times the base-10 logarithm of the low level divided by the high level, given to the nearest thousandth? -0.002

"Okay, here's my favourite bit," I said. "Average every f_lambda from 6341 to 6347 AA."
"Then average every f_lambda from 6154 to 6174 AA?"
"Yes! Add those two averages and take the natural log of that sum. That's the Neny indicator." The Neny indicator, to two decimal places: 2.97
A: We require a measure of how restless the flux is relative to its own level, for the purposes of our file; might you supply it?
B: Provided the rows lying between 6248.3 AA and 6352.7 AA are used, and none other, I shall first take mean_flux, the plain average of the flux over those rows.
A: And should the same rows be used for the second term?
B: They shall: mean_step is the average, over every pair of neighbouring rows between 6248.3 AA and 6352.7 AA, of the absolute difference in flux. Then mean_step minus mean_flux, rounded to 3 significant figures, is -9.53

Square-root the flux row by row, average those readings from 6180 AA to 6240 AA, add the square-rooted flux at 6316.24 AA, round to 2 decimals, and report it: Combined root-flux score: 6.24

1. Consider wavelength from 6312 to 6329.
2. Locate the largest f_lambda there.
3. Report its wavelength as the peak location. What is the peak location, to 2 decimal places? 6324.97 AA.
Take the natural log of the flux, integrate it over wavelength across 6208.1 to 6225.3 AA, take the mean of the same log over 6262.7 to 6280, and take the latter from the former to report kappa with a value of 37.5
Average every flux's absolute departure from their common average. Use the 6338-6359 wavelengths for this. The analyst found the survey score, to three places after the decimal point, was 0.127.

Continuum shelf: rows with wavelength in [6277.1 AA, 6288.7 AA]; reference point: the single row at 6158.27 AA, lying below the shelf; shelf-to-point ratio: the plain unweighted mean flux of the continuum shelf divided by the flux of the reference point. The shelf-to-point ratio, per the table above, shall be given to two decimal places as 0.98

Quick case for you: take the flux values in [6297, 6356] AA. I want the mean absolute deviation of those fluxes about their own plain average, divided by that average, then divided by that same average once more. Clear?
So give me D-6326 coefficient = 0.0016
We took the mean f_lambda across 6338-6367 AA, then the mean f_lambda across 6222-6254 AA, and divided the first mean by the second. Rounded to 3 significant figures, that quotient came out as 0.976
